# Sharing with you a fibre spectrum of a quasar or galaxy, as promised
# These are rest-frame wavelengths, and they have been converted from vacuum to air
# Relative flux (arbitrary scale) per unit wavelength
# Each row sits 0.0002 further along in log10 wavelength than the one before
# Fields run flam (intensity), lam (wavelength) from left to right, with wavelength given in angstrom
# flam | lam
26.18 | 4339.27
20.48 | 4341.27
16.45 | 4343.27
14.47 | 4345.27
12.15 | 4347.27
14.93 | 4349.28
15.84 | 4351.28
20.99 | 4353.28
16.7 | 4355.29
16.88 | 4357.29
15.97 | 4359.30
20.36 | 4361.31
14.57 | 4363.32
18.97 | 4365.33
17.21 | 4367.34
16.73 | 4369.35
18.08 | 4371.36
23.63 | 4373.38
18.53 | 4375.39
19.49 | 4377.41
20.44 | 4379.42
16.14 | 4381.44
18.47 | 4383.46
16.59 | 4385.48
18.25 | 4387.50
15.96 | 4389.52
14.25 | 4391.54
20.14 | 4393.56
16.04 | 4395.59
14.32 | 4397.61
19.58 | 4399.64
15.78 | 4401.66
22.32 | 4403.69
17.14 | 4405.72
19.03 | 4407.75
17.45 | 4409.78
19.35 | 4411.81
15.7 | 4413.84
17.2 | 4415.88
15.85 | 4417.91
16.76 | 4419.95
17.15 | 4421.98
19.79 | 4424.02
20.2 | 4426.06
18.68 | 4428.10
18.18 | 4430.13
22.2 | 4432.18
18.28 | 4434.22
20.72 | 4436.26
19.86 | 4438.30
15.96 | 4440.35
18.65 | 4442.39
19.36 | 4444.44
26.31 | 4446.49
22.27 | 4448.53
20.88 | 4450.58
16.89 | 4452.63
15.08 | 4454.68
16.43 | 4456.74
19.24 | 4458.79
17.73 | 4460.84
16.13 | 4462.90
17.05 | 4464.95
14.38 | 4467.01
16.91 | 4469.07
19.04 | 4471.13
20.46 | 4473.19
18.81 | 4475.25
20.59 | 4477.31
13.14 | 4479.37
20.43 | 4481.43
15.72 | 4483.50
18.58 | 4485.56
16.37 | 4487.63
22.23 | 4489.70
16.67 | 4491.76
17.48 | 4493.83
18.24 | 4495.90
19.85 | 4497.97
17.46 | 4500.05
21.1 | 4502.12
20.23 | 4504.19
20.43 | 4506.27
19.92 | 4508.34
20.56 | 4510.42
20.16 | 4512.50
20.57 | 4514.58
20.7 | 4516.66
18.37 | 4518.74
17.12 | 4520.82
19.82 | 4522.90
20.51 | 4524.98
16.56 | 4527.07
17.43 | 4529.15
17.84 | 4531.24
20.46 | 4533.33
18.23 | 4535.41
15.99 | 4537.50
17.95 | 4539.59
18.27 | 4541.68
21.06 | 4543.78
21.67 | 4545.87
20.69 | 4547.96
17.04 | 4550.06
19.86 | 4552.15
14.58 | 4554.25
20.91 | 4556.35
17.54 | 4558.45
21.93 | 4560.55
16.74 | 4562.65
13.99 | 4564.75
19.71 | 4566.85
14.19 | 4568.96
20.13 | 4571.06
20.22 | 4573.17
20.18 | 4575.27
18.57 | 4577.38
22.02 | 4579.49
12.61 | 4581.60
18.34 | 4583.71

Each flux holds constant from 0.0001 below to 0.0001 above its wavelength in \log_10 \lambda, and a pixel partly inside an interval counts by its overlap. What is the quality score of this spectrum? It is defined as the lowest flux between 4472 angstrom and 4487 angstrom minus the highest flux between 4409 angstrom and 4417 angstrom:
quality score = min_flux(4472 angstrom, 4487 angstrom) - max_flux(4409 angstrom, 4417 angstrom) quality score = -6.2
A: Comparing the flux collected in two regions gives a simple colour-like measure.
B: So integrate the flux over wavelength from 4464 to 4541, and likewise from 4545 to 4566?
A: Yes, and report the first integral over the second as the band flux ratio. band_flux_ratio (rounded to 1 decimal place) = 3.7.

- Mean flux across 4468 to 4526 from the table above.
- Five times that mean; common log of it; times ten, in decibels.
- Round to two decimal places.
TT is 19.77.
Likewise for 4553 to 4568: 19.52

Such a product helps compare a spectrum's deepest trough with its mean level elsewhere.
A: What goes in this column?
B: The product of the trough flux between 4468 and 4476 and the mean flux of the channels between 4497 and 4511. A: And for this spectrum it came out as 337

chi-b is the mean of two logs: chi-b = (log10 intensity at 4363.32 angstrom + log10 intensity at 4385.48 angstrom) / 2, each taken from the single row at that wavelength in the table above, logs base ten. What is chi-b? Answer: 1.19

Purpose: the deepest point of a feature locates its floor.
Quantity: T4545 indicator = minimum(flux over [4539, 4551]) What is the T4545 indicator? 17.04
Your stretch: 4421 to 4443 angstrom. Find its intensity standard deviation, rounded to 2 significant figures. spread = 1.7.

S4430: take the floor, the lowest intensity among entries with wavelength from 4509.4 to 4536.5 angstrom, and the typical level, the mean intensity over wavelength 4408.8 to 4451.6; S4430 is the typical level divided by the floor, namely 1.15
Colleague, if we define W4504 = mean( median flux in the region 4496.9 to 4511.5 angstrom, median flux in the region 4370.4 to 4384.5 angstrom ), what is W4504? 19.4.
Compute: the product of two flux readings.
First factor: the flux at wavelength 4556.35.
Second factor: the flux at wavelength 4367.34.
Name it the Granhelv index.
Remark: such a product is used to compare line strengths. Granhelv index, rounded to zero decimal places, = 360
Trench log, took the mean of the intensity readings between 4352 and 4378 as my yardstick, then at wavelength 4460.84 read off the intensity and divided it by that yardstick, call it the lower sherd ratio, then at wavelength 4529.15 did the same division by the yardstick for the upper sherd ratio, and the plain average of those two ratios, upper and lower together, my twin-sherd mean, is 0.96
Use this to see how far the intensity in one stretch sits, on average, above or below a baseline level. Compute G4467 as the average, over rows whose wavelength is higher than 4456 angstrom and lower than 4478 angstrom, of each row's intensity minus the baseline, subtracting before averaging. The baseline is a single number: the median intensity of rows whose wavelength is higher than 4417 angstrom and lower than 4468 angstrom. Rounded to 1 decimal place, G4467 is -0.4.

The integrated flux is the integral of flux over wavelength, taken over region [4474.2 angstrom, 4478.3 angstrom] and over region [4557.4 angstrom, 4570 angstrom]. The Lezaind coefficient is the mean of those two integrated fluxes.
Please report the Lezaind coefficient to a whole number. 150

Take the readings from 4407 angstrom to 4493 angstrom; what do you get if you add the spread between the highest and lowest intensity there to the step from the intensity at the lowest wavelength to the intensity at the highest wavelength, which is 11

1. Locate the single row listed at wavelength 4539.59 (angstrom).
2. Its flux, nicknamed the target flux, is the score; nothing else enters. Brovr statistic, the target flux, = 17.95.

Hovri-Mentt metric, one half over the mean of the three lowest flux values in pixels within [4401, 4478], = 0.0332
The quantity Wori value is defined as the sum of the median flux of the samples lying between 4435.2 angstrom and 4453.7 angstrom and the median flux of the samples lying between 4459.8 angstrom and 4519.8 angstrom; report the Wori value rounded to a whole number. 39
